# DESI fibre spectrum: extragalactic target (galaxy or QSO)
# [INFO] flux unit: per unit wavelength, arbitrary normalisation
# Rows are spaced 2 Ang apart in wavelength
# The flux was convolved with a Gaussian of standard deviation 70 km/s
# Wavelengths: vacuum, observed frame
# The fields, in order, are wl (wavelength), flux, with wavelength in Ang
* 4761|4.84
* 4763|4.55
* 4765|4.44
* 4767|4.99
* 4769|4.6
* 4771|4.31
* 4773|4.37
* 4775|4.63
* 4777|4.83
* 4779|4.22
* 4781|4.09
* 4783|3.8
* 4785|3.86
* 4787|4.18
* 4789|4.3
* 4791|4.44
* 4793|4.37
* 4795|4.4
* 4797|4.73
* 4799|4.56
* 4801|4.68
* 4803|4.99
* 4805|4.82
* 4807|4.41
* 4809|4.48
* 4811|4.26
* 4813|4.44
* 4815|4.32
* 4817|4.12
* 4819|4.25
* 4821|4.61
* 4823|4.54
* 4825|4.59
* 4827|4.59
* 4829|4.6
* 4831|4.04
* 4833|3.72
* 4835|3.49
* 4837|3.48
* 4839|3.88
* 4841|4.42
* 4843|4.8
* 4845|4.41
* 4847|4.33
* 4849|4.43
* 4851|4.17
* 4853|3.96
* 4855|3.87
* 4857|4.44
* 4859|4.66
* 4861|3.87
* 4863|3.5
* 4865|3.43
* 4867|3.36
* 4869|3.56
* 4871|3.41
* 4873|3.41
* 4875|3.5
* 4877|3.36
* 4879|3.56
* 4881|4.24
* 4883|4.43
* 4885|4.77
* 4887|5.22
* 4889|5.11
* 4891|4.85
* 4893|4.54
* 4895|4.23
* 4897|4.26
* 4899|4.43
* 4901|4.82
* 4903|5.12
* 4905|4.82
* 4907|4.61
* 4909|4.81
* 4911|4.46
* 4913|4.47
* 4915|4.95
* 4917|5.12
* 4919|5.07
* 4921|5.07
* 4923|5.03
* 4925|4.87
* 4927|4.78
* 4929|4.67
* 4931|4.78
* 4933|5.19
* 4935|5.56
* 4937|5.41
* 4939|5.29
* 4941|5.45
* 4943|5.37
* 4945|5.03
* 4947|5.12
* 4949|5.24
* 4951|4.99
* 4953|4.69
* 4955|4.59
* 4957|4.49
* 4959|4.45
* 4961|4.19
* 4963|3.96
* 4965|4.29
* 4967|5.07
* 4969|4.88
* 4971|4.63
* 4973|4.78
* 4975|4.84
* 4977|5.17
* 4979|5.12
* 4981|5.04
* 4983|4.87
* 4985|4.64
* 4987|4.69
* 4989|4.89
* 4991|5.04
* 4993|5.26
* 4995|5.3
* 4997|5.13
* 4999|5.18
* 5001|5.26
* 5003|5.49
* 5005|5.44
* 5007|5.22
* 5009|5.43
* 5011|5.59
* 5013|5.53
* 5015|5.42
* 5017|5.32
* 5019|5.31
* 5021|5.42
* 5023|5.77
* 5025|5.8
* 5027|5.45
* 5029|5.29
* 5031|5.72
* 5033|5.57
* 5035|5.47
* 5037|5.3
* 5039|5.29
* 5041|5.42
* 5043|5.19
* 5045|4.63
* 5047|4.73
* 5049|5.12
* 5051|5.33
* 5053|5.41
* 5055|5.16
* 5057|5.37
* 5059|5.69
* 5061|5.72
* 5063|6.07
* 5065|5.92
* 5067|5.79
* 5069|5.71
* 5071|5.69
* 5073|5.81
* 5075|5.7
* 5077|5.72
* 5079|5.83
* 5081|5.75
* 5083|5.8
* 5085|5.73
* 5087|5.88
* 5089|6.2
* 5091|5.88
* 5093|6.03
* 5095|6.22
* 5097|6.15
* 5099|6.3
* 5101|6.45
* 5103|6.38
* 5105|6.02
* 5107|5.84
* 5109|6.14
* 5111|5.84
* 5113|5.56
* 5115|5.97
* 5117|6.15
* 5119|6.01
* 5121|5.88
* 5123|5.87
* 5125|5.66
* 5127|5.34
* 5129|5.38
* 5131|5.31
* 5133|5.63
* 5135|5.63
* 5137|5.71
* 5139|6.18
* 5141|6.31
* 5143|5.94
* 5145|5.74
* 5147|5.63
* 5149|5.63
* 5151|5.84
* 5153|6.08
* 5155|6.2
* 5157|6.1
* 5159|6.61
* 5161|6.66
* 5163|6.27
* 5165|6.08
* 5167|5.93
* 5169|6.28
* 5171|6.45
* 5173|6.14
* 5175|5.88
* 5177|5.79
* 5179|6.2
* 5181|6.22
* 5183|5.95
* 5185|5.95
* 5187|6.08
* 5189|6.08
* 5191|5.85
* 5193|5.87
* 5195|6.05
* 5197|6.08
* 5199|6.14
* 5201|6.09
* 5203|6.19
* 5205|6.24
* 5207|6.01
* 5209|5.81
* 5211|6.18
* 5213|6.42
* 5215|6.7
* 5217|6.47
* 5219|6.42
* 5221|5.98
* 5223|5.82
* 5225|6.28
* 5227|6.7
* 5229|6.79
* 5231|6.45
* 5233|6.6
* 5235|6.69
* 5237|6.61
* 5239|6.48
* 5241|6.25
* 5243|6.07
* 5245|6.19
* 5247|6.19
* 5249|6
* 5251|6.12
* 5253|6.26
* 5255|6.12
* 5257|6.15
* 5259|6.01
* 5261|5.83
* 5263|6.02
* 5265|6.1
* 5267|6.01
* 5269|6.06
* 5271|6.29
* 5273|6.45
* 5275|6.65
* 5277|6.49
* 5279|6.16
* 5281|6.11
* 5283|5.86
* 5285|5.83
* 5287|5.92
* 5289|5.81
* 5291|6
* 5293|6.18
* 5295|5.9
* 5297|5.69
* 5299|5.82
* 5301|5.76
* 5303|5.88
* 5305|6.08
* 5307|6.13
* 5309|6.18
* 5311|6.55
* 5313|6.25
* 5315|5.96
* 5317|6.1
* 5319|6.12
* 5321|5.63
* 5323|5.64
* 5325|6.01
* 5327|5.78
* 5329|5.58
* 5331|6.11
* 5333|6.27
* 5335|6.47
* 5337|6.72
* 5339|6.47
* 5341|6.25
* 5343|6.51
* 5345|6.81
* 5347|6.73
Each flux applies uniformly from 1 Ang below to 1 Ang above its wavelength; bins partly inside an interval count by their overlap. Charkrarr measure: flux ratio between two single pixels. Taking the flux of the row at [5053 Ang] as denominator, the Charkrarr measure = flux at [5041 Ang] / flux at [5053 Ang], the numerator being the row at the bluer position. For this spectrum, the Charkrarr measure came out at 1.00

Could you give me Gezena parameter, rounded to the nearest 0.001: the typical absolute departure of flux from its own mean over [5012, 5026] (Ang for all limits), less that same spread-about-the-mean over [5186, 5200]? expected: 0.071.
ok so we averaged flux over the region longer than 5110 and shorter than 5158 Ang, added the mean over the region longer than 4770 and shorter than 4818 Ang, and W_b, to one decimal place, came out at 10.2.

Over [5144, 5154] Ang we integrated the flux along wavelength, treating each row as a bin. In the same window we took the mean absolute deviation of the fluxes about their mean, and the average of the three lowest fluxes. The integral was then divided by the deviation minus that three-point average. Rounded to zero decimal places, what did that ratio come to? -10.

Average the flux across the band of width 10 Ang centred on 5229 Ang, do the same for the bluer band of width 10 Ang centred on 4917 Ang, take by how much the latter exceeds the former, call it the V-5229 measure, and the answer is -1.6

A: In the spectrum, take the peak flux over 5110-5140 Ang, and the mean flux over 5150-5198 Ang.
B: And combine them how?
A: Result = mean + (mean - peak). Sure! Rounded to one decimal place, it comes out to 6.0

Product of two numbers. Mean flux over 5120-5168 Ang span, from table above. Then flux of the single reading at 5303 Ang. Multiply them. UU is 35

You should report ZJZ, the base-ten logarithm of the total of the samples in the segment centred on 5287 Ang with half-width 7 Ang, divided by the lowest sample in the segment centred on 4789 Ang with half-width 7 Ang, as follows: 1.04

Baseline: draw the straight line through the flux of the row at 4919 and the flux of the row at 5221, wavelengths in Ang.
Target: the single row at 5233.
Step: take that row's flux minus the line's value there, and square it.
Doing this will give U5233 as 0.34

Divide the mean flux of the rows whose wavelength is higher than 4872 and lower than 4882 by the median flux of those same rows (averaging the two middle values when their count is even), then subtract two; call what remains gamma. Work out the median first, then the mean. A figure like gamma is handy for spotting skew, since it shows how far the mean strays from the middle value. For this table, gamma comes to -0.97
